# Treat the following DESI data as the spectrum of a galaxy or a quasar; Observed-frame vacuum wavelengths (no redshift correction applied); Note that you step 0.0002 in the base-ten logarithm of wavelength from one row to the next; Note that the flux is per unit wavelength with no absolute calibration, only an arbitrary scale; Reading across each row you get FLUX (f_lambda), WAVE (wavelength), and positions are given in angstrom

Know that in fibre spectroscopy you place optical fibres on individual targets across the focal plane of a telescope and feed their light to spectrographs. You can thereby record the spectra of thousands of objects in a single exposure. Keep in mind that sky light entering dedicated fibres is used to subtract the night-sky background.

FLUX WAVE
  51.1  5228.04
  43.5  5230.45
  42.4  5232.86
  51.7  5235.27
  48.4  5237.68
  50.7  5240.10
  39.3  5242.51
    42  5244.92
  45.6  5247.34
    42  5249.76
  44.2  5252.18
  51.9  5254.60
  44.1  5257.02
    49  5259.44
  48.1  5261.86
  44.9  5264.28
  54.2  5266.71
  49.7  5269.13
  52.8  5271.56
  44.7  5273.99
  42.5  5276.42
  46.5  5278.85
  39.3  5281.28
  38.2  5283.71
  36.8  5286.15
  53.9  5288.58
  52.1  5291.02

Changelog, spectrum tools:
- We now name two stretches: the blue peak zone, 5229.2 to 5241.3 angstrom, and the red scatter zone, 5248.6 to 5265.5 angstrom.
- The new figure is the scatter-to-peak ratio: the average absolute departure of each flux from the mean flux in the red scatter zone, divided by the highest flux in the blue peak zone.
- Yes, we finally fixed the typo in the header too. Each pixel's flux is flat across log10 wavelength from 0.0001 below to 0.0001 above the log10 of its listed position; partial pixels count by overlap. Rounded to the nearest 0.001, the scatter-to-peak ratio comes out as 0.056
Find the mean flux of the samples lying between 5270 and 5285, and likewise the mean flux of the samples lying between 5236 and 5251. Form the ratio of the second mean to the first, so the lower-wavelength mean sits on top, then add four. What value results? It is 5.02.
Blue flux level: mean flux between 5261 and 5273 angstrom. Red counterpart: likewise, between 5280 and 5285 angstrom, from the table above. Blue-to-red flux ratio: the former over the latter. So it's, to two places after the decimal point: 1.29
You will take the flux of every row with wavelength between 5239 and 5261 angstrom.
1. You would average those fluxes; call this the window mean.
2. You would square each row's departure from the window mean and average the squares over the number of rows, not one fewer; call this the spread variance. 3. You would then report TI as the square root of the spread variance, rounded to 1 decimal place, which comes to 4.0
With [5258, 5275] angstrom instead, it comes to 3.3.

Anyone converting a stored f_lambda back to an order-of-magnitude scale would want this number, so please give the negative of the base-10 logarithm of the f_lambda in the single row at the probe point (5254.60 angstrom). -1.72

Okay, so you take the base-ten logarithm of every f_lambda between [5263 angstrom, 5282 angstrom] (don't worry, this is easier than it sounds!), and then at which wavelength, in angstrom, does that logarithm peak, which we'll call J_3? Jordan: 5266.71 angstrom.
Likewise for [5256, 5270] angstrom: 5266.71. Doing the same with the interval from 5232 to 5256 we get 5254.60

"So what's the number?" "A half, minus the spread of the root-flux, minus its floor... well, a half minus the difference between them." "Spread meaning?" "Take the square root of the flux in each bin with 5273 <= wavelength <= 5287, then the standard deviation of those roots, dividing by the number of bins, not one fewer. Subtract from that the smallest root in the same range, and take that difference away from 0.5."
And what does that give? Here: 6.3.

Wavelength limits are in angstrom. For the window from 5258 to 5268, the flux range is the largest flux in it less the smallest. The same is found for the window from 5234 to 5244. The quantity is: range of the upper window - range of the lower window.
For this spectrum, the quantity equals -3.1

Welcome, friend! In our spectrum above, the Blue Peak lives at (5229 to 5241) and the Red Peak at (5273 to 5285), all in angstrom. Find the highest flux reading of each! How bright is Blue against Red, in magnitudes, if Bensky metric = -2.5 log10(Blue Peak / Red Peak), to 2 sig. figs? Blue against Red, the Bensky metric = -0.12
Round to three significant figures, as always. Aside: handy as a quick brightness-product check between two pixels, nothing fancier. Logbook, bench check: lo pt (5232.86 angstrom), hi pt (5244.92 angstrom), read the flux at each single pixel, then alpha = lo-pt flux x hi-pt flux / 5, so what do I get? 356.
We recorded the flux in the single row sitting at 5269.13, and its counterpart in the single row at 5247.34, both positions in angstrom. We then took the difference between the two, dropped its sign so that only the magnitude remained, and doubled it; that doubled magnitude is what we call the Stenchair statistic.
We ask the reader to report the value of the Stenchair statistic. 8.2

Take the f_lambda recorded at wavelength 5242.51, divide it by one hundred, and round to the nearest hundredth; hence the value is 0.39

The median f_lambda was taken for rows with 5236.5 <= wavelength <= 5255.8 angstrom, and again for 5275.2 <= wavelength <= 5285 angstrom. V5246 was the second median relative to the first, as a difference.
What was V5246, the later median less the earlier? -4.0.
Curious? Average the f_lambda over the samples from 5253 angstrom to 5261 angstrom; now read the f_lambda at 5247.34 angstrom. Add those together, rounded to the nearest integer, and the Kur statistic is 94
